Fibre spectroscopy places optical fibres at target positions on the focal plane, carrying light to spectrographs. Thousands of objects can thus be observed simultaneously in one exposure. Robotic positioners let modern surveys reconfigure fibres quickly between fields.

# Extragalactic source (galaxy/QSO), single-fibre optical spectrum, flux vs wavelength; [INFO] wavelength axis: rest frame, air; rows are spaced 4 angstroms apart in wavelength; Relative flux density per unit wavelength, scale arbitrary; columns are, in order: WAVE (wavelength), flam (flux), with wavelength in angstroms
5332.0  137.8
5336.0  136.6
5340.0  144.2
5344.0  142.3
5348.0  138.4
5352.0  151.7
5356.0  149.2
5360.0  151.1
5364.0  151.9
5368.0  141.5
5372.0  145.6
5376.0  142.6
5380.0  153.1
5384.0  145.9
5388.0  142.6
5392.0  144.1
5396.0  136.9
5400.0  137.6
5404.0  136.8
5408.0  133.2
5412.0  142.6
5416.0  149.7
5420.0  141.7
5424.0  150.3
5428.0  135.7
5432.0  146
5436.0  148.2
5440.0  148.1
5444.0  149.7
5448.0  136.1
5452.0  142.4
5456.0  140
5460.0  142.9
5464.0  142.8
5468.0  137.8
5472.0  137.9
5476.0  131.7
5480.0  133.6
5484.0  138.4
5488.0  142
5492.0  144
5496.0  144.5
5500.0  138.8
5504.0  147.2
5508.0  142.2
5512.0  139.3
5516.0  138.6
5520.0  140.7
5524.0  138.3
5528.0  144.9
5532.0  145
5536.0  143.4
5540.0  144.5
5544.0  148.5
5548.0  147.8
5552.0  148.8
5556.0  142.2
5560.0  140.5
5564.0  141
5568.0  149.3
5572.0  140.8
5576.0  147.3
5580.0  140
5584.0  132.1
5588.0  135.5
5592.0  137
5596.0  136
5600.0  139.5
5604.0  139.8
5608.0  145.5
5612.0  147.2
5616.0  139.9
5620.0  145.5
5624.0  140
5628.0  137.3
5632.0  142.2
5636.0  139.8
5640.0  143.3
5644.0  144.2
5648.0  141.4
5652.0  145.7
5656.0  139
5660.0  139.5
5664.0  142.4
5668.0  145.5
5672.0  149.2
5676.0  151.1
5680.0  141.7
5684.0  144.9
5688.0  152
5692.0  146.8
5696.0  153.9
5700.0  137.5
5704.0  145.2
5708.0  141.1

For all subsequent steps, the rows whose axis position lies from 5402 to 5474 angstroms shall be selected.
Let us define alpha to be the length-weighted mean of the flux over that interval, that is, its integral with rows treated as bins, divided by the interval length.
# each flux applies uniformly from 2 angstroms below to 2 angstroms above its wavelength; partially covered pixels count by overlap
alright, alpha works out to 142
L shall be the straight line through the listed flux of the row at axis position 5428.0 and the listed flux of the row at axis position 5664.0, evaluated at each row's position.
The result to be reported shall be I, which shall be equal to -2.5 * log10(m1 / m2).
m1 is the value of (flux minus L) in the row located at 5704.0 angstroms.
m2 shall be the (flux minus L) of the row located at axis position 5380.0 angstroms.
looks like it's 2.6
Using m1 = 1.7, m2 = 18.8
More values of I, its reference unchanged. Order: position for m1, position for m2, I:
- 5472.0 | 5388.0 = 2.3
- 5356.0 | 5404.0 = -2.4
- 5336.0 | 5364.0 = 1.8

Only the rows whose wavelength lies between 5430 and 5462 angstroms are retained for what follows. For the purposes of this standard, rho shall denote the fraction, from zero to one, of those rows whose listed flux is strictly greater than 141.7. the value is 0.75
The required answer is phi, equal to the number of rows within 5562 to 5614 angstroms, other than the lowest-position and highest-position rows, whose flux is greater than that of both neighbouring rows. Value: 3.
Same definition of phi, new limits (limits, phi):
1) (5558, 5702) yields 11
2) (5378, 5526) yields 12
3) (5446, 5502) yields 4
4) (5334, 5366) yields 2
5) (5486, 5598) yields 9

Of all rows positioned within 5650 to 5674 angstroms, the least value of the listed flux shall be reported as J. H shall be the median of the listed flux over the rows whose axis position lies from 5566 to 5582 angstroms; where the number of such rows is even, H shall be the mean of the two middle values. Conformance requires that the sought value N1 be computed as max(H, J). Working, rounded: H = 144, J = 139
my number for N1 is 144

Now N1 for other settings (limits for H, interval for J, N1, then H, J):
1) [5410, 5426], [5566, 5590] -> 146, 146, 132.1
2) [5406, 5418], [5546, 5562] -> 143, 143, 140.5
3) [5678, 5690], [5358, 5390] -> 145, 145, 141.5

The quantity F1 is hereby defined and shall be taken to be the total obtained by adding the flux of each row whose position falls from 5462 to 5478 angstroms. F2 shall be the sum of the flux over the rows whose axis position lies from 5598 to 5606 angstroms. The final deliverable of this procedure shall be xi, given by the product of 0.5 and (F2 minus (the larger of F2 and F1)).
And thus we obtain -135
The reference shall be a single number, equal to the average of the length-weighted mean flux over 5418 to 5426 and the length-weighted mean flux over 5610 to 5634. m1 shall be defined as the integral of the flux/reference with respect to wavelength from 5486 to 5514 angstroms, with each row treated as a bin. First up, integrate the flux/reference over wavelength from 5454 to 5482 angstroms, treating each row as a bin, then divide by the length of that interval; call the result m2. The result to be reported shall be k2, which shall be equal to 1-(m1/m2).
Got -27.9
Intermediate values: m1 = 27.7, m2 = 0.959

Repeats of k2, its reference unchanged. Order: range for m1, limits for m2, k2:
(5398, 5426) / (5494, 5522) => -27.0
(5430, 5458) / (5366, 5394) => -26.9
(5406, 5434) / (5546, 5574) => -26.7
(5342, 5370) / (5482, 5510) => -27.8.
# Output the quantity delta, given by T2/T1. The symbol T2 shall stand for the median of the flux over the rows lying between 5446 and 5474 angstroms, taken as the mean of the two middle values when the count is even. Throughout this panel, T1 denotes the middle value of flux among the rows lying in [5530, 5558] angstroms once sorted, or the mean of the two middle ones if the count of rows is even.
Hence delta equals 0.97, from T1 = 145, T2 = 140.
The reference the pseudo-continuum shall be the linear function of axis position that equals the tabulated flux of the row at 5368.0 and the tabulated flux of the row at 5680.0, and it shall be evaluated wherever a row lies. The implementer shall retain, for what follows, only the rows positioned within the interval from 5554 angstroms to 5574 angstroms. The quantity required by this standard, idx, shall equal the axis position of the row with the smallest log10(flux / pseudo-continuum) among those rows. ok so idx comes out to 5560.0 angstroms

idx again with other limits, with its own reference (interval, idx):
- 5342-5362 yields 5348.0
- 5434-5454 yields 5448.0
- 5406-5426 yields 5408.0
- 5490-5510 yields 5500.0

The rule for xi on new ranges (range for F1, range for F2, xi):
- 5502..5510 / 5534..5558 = 0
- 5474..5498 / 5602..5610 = -274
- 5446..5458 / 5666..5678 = 0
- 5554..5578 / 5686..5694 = -281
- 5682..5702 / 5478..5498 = -16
